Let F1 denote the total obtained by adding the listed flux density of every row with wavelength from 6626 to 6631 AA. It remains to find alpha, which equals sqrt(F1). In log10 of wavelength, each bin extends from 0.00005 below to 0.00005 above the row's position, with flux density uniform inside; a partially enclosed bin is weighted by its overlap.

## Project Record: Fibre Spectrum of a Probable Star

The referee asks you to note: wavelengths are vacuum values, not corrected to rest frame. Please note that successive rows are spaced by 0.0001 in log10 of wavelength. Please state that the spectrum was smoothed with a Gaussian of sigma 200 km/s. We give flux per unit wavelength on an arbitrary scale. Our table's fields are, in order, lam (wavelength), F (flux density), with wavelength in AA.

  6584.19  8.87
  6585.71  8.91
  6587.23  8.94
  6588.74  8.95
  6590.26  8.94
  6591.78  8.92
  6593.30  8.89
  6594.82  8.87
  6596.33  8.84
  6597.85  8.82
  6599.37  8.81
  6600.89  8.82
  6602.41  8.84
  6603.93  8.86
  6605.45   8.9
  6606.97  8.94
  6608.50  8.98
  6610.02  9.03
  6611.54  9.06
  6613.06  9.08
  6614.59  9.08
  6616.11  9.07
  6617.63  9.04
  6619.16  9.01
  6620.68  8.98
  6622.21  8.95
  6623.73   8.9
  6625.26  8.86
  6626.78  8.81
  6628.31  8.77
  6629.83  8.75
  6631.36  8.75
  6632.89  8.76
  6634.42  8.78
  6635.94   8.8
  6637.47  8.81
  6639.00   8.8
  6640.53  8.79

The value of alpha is 5.13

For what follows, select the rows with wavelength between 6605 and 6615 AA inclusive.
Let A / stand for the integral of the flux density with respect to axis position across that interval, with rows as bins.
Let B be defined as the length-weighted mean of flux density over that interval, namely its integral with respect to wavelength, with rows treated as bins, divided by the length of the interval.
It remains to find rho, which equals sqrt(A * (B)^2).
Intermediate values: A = 90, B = 9.00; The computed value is 85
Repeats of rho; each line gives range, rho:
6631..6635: 52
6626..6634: 73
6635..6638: 45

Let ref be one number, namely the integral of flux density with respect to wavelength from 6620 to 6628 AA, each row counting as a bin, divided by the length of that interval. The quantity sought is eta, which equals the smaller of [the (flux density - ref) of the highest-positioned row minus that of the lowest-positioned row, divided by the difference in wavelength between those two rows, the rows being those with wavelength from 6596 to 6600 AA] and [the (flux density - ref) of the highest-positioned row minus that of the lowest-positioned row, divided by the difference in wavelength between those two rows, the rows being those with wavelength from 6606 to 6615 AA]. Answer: -0.010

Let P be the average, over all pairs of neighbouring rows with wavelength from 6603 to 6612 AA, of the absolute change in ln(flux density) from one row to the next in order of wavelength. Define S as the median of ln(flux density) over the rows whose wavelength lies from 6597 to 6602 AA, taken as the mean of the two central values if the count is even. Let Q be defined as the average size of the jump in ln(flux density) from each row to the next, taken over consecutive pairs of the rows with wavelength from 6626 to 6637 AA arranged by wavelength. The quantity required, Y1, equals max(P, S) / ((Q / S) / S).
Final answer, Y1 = 4940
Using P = 0.0045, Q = 0.0021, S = 2.18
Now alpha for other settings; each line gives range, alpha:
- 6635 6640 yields 5.14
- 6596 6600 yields 5.14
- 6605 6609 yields 5.18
